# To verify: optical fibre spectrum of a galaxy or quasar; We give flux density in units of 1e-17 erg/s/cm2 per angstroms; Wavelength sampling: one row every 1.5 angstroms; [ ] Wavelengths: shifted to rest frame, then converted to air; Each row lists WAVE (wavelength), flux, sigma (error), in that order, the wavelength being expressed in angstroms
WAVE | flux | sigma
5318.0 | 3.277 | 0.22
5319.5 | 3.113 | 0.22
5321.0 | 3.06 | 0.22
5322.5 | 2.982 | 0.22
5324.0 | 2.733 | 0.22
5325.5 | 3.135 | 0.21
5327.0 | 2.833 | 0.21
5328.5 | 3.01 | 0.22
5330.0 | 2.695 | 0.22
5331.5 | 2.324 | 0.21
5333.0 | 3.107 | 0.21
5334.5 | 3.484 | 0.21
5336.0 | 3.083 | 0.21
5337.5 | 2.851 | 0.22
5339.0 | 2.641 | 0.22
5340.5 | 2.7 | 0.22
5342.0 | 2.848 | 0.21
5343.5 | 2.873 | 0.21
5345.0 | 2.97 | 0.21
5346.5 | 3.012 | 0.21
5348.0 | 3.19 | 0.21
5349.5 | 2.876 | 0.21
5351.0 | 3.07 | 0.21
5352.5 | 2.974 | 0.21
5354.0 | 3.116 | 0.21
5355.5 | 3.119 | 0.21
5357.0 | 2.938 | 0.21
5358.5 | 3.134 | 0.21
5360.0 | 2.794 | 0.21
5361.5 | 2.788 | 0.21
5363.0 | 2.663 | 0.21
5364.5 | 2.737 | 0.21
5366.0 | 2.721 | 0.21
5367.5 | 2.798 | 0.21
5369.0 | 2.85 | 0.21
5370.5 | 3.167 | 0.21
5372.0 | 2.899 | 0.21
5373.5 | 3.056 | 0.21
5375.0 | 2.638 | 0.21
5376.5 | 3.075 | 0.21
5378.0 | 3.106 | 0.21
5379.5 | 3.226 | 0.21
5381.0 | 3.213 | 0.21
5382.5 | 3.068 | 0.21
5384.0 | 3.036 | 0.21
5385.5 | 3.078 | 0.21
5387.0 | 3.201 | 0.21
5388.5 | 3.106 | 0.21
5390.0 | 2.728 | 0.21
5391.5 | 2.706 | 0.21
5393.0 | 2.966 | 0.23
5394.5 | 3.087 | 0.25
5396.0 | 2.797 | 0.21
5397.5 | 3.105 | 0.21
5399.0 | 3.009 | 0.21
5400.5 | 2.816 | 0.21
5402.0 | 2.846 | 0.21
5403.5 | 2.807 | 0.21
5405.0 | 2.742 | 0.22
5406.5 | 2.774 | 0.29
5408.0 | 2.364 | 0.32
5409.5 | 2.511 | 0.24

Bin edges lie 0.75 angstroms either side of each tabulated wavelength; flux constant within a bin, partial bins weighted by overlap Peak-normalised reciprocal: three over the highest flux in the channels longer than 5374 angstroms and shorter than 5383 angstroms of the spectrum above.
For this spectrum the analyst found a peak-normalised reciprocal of 0.93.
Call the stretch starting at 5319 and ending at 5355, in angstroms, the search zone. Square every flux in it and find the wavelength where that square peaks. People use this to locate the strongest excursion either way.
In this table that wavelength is 5334.5 angstroms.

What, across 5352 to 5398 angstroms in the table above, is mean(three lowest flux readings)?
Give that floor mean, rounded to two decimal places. 2.67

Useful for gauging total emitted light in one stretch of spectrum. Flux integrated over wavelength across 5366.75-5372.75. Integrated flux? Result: 17.6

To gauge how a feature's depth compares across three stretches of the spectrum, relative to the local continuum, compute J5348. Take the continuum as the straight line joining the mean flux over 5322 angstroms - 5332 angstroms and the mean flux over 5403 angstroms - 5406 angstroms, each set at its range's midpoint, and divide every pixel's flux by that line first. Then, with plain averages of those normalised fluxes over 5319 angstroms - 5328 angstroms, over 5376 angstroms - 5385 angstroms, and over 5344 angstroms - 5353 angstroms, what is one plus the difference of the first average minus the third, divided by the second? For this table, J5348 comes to 0.98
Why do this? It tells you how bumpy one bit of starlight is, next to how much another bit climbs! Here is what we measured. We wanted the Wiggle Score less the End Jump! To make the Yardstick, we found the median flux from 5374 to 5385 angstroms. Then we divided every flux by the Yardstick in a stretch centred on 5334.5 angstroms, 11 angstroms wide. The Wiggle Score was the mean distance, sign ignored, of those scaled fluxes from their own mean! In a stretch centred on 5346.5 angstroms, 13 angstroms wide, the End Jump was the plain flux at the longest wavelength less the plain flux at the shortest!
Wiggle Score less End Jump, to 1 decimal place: -0.2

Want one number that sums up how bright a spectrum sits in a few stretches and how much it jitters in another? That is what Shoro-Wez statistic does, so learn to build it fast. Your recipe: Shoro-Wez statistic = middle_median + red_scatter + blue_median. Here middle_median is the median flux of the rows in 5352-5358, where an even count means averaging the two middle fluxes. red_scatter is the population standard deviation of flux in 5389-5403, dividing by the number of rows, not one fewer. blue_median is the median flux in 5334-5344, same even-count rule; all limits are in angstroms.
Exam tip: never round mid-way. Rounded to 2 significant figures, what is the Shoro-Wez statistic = 6.0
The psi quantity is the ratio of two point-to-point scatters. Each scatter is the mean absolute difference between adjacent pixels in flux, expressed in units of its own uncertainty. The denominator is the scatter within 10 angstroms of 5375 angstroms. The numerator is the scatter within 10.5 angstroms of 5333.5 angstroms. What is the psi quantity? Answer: 1.7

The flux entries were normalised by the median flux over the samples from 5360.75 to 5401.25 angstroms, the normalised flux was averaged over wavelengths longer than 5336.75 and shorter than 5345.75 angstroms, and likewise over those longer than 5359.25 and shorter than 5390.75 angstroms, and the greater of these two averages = 0.98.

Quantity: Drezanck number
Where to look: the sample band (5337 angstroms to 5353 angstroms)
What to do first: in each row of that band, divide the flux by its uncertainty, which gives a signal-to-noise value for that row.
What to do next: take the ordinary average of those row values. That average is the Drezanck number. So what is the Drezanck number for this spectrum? 13.7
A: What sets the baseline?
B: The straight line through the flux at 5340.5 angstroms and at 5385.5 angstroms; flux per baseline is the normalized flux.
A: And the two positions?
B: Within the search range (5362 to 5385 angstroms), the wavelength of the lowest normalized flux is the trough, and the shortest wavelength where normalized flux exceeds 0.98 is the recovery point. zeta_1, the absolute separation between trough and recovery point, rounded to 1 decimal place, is 4.5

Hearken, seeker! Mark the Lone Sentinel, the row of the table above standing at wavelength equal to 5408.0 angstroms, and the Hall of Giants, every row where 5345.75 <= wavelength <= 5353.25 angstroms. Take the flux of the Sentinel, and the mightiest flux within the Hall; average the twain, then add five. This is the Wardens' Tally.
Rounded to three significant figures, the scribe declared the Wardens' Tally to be 7.78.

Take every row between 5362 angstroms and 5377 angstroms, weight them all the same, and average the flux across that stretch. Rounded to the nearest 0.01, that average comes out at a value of 2.86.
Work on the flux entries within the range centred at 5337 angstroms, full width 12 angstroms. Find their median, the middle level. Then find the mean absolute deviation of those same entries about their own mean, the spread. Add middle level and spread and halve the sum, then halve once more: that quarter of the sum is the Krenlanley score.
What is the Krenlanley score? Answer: 0.78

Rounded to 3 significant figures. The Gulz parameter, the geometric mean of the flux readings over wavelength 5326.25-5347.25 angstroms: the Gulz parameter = 2.88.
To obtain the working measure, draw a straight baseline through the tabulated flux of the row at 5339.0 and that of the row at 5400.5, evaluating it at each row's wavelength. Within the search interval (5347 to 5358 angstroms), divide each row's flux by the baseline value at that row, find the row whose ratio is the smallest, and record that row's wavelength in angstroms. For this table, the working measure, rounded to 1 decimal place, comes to 5349.5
